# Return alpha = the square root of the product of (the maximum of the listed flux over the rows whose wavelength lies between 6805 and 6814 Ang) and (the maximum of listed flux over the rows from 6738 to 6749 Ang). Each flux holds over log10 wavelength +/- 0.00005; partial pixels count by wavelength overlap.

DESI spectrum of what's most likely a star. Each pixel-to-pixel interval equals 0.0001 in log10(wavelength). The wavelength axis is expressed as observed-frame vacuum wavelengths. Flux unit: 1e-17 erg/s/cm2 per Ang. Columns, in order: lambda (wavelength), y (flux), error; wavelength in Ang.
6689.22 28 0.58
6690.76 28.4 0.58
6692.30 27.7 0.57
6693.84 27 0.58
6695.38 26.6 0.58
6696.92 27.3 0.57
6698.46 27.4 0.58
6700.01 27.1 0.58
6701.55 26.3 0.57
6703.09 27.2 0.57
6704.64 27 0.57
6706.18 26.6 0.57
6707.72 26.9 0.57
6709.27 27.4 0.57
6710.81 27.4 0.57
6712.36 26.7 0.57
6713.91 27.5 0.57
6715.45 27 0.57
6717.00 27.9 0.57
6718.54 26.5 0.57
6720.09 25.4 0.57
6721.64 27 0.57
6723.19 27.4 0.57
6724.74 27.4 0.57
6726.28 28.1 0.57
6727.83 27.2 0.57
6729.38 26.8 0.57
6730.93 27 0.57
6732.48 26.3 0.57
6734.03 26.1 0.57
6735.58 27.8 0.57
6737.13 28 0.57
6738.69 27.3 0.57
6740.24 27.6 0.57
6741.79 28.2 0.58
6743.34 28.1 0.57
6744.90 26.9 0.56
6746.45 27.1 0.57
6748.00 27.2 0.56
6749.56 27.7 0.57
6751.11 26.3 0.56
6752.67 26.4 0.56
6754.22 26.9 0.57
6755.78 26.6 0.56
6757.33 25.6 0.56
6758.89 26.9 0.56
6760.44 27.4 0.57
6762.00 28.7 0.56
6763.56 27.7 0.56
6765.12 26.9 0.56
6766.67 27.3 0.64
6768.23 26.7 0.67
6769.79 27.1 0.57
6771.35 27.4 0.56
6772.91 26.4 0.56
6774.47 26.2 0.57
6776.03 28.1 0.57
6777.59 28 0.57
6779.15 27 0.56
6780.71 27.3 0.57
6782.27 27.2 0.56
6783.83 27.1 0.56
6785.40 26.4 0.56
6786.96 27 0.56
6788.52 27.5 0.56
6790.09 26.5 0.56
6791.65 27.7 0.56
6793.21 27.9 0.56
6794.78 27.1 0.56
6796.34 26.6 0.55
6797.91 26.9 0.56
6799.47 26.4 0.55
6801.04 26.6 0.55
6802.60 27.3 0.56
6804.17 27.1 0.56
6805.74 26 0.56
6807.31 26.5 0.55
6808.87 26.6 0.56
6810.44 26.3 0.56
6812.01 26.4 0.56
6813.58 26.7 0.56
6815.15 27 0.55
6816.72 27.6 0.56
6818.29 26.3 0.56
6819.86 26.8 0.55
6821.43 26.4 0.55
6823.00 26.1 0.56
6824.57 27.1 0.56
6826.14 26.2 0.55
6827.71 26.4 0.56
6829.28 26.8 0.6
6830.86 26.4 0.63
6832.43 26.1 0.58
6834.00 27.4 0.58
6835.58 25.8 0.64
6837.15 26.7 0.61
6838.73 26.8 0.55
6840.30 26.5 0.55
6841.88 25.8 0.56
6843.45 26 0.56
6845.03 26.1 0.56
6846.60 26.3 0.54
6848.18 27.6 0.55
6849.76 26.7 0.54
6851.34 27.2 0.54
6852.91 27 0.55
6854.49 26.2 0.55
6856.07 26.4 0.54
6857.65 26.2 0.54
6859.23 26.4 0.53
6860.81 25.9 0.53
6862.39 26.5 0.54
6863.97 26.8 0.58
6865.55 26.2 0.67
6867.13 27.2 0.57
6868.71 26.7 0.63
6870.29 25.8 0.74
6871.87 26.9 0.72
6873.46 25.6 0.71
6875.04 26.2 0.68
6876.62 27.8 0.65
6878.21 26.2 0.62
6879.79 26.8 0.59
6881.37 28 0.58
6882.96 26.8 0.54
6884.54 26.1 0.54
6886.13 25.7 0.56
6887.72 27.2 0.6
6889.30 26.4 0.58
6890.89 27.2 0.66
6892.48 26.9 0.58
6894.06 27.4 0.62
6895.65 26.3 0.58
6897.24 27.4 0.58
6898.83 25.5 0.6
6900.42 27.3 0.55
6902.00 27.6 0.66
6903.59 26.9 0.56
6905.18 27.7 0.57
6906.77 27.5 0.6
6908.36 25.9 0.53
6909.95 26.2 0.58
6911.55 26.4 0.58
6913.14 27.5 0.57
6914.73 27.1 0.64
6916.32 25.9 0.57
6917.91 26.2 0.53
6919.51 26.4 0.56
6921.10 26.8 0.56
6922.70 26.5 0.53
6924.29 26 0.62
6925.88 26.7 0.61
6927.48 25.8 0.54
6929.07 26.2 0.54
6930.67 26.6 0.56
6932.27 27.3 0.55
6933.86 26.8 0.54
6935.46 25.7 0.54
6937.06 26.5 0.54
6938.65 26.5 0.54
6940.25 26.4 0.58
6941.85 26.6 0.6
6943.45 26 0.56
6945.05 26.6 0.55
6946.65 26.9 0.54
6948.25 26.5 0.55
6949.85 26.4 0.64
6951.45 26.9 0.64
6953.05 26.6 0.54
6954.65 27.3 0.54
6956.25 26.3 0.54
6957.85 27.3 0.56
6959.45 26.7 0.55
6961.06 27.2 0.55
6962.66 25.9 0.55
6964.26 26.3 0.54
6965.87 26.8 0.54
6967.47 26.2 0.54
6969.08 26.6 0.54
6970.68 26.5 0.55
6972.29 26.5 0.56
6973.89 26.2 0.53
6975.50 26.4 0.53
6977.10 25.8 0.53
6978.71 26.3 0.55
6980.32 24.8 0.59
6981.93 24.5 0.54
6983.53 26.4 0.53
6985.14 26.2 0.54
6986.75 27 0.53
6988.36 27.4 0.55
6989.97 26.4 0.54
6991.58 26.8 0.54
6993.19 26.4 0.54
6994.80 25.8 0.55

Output 27.4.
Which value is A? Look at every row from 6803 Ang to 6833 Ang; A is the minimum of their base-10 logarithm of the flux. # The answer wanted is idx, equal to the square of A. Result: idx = 2.00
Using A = 1.41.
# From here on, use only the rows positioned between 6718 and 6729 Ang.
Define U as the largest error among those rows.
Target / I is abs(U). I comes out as 0.57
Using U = 0.57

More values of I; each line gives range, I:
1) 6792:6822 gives 0.56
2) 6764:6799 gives 0.67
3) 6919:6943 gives 0.62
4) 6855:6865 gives 0.58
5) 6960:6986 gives 0.59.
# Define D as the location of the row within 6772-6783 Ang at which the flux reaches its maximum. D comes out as 6776.03 Ang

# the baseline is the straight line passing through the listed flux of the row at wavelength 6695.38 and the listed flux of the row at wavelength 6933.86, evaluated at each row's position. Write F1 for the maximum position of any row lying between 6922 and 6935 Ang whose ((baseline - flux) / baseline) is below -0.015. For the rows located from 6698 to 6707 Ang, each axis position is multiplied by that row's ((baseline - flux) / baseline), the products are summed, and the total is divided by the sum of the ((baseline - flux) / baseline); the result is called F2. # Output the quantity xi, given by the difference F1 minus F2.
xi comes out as 231.3 Ang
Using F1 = 6932.27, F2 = 6701.0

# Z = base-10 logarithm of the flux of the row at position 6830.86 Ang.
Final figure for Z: 1.42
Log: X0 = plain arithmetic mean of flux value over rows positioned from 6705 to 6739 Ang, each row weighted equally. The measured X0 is 27.08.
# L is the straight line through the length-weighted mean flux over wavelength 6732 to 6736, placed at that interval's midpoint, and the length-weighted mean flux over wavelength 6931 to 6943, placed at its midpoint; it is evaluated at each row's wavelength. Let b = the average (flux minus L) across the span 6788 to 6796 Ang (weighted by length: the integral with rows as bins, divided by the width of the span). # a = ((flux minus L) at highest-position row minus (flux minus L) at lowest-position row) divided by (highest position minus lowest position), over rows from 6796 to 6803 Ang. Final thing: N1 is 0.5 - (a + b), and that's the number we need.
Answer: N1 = -0.3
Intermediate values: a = 0.11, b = 0.66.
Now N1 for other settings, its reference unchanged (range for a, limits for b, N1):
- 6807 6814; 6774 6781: -0.3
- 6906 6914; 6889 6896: 0.2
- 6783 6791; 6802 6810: 0.6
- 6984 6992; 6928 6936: 0.4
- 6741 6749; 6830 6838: 0.8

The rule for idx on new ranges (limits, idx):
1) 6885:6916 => 1.98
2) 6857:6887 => 1.98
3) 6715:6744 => 1.97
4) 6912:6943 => 1.99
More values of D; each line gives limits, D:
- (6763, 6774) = 6763.56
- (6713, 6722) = 6717.00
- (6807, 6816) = 6815.15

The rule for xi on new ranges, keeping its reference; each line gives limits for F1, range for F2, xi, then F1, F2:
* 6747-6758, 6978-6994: -232.8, 6749.56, 6982.3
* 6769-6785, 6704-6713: 74.9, 6783.83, 6708.9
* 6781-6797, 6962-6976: -173.8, 6794.78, 6968.6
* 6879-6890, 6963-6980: -85.0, 6887.72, 6972.7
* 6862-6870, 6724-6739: 135.6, 6867.13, 6731.5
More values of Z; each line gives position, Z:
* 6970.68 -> 1.42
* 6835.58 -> 1.41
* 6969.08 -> 1.42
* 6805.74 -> 1.41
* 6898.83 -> 1.41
